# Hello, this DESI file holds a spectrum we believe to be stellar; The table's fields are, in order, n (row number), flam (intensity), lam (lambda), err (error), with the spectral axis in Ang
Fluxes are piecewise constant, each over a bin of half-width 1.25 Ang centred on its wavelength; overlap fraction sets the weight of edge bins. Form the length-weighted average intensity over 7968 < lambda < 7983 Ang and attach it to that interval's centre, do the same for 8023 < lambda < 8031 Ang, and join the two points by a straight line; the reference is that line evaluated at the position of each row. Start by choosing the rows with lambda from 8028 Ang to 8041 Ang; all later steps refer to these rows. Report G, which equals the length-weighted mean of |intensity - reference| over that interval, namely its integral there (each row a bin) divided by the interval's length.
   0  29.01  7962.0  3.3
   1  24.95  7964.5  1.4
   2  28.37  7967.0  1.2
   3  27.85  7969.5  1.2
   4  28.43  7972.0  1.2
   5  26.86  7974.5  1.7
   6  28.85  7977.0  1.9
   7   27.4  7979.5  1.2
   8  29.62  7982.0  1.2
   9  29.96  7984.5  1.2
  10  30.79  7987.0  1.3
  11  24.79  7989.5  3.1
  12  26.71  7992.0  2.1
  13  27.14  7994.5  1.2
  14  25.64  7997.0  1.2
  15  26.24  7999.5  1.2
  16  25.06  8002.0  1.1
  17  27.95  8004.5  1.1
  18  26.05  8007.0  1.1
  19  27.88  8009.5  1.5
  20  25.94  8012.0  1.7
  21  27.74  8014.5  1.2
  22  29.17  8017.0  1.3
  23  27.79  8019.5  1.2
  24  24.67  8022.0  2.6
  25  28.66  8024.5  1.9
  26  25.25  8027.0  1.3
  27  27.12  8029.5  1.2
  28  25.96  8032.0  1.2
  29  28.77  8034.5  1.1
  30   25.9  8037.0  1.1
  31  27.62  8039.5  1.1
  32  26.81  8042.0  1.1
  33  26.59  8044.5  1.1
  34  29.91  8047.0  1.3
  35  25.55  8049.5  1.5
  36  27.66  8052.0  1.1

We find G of 1.0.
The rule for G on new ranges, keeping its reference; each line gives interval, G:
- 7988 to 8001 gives 1.6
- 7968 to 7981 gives 0.7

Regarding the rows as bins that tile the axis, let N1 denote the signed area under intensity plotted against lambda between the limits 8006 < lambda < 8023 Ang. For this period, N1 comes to 460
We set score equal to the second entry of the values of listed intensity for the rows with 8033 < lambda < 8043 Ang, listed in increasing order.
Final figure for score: 26.81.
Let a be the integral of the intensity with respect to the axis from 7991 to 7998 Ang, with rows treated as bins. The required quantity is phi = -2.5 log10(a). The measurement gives -5.67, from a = 186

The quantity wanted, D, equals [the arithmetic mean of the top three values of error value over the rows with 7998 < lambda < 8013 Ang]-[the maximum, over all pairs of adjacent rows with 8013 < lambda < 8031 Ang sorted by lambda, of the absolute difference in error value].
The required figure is 0.1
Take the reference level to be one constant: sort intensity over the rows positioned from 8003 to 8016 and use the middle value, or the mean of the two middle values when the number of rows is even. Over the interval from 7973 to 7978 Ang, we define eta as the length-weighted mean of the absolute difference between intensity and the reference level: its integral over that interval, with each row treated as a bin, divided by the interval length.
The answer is 1.0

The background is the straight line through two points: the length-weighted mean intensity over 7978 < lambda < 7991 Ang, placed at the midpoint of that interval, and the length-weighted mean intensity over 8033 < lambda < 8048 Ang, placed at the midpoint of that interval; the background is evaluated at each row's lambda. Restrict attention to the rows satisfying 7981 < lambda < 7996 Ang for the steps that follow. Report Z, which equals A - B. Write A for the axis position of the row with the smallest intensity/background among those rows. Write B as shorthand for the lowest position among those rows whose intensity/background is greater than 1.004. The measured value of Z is 7.5 Ang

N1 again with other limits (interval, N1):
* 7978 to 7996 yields 505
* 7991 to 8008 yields 449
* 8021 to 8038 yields 453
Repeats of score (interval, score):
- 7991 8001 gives 26.24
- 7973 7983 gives 27.4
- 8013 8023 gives 27.74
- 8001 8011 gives 26.05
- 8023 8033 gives 25.96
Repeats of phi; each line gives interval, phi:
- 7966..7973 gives -5.74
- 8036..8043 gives -5.68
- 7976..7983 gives -5.75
